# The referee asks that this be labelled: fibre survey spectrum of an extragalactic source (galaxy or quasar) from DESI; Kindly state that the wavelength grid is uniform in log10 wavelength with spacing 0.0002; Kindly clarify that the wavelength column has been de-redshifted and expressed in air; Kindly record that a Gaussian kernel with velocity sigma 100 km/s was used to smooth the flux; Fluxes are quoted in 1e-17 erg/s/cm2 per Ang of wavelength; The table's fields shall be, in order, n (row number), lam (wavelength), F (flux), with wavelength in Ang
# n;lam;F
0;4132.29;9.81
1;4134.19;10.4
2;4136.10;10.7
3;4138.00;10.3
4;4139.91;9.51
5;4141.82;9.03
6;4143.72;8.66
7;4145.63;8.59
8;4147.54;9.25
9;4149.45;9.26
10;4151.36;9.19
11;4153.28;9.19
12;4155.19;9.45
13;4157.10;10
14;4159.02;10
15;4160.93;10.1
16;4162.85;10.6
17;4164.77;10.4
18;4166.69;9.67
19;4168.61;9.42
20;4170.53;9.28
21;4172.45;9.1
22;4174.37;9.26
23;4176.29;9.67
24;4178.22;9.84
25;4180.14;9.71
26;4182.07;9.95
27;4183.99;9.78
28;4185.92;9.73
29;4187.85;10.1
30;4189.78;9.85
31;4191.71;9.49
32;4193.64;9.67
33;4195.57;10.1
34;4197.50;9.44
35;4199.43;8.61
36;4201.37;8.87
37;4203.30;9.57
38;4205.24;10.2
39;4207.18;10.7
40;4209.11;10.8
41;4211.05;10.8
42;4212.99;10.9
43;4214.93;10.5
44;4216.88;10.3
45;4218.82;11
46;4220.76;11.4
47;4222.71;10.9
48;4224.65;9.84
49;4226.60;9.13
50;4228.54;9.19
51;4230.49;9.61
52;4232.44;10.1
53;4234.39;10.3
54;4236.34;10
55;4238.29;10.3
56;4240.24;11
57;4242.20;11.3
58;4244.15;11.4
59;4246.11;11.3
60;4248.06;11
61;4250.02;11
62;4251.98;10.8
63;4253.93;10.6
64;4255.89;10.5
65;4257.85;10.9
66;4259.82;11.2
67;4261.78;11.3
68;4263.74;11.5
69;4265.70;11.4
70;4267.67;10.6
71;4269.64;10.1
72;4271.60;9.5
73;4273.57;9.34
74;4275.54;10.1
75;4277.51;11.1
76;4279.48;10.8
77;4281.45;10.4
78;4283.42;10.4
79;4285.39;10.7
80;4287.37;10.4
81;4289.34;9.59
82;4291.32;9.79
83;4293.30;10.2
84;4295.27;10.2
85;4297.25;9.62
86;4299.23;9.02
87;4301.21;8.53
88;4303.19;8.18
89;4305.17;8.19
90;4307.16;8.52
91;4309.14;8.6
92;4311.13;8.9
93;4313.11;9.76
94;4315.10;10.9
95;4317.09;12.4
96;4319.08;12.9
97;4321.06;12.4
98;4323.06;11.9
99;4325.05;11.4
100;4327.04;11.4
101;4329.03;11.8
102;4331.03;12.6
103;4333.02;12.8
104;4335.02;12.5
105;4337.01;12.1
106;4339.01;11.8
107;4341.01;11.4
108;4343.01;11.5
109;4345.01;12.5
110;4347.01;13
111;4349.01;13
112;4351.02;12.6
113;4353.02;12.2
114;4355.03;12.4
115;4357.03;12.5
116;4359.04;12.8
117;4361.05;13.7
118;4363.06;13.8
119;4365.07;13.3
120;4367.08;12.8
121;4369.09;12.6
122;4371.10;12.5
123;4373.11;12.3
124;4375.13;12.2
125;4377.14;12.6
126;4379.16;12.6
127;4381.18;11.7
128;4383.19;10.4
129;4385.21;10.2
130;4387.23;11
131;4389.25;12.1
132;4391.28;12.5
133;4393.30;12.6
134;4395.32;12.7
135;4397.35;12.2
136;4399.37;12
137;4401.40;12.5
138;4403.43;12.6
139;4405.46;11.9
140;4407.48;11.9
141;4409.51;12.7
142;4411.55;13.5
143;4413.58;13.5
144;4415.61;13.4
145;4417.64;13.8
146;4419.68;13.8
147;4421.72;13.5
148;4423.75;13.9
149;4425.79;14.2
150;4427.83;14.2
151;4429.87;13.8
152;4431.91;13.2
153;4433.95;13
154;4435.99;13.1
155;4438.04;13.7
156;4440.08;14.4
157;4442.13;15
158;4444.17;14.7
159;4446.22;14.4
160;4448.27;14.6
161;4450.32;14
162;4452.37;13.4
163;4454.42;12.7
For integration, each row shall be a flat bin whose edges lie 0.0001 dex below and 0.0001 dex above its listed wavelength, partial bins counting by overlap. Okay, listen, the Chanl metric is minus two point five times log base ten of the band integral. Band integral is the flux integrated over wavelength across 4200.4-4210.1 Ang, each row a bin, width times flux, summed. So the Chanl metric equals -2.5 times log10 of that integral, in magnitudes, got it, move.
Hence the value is -4.97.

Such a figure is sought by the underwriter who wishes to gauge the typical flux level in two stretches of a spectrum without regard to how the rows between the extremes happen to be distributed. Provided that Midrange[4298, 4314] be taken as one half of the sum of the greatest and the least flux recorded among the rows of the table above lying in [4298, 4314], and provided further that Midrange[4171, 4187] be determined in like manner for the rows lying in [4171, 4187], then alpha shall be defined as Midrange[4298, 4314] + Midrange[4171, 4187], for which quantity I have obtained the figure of 18.5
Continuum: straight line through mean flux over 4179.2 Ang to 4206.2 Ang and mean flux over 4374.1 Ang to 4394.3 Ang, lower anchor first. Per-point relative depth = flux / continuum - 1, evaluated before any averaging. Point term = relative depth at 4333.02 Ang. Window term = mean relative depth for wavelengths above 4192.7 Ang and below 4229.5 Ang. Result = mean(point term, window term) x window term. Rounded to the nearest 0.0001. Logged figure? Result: 0.0021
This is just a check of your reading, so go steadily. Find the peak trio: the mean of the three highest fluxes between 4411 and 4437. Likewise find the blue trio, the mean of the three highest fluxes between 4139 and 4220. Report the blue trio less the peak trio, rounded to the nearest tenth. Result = -3.2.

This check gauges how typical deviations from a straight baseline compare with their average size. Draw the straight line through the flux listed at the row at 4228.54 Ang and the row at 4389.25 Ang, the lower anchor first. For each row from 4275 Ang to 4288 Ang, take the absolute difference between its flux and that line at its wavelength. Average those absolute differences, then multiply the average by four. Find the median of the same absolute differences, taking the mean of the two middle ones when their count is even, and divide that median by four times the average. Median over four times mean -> 0.15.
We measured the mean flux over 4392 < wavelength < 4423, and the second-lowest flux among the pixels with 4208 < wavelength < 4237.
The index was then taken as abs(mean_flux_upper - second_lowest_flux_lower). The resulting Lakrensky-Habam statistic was 3.7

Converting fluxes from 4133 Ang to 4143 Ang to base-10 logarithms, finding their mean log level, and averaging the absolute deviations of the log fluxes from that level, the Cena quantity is 0.025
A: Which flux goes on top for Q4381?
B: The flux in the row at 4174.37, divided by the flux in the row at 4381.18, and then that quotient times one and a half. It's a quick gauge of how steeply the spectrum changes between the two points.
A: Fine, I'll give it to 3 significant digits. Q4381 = 1.19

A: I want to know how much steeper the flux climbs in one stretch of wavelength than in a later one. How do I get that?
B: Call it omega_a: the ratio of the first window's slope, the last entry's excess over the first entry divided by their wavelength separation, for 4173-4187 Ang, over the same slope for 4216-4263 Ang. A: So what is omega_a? 1.8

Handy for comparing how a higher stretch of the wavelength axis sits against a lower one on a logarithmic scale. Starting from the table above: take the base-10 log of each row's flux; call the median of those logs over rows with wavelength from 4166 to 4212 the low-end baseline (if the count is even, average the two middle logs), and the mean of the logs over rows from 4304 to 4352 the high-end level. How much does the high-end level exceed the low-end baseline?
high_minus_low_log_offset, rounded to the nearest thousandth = 0.068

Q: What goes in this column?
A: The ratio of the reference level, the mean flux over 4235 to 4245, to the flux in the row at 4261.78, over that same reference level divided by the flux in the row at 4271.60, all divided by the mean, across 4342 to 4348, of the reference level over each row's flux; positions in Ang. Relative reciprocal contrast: 0.96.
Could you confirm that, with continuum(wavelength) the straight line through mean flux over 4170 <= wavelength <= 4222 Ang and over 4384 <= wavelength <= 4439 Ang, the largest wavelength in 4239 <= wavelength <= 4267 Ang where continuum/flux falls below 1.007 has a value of 4265.70 Ang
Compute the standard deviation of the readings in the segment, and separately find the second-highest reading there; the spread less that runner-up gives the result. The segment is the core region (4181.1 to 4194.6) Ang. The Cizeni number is -9.8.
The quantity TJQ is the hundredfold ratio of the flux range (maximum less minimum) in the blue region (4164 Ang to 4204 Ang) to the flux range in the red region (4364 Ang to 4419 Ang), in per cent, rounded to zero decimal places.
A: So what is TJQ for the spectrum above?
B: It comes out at 50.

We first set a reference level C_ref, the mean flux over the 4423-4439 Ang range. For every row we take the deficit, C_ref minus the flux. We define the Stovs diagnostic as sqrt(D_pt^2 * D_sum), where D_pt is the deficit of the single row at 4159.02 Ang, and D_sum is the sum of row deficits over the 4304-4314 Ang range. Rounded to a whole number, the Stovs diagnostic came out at 18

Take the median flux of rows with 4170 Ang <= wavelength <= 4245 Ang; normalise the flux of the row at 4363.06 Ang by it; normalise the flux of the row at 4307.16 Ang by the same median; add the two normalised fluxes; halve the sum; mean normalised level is 1.12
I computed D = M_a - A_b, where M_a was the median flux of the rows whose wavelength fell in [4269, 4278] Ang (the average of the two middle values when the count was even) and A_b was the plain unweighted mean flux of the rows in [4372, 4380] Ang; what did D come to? -2.3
